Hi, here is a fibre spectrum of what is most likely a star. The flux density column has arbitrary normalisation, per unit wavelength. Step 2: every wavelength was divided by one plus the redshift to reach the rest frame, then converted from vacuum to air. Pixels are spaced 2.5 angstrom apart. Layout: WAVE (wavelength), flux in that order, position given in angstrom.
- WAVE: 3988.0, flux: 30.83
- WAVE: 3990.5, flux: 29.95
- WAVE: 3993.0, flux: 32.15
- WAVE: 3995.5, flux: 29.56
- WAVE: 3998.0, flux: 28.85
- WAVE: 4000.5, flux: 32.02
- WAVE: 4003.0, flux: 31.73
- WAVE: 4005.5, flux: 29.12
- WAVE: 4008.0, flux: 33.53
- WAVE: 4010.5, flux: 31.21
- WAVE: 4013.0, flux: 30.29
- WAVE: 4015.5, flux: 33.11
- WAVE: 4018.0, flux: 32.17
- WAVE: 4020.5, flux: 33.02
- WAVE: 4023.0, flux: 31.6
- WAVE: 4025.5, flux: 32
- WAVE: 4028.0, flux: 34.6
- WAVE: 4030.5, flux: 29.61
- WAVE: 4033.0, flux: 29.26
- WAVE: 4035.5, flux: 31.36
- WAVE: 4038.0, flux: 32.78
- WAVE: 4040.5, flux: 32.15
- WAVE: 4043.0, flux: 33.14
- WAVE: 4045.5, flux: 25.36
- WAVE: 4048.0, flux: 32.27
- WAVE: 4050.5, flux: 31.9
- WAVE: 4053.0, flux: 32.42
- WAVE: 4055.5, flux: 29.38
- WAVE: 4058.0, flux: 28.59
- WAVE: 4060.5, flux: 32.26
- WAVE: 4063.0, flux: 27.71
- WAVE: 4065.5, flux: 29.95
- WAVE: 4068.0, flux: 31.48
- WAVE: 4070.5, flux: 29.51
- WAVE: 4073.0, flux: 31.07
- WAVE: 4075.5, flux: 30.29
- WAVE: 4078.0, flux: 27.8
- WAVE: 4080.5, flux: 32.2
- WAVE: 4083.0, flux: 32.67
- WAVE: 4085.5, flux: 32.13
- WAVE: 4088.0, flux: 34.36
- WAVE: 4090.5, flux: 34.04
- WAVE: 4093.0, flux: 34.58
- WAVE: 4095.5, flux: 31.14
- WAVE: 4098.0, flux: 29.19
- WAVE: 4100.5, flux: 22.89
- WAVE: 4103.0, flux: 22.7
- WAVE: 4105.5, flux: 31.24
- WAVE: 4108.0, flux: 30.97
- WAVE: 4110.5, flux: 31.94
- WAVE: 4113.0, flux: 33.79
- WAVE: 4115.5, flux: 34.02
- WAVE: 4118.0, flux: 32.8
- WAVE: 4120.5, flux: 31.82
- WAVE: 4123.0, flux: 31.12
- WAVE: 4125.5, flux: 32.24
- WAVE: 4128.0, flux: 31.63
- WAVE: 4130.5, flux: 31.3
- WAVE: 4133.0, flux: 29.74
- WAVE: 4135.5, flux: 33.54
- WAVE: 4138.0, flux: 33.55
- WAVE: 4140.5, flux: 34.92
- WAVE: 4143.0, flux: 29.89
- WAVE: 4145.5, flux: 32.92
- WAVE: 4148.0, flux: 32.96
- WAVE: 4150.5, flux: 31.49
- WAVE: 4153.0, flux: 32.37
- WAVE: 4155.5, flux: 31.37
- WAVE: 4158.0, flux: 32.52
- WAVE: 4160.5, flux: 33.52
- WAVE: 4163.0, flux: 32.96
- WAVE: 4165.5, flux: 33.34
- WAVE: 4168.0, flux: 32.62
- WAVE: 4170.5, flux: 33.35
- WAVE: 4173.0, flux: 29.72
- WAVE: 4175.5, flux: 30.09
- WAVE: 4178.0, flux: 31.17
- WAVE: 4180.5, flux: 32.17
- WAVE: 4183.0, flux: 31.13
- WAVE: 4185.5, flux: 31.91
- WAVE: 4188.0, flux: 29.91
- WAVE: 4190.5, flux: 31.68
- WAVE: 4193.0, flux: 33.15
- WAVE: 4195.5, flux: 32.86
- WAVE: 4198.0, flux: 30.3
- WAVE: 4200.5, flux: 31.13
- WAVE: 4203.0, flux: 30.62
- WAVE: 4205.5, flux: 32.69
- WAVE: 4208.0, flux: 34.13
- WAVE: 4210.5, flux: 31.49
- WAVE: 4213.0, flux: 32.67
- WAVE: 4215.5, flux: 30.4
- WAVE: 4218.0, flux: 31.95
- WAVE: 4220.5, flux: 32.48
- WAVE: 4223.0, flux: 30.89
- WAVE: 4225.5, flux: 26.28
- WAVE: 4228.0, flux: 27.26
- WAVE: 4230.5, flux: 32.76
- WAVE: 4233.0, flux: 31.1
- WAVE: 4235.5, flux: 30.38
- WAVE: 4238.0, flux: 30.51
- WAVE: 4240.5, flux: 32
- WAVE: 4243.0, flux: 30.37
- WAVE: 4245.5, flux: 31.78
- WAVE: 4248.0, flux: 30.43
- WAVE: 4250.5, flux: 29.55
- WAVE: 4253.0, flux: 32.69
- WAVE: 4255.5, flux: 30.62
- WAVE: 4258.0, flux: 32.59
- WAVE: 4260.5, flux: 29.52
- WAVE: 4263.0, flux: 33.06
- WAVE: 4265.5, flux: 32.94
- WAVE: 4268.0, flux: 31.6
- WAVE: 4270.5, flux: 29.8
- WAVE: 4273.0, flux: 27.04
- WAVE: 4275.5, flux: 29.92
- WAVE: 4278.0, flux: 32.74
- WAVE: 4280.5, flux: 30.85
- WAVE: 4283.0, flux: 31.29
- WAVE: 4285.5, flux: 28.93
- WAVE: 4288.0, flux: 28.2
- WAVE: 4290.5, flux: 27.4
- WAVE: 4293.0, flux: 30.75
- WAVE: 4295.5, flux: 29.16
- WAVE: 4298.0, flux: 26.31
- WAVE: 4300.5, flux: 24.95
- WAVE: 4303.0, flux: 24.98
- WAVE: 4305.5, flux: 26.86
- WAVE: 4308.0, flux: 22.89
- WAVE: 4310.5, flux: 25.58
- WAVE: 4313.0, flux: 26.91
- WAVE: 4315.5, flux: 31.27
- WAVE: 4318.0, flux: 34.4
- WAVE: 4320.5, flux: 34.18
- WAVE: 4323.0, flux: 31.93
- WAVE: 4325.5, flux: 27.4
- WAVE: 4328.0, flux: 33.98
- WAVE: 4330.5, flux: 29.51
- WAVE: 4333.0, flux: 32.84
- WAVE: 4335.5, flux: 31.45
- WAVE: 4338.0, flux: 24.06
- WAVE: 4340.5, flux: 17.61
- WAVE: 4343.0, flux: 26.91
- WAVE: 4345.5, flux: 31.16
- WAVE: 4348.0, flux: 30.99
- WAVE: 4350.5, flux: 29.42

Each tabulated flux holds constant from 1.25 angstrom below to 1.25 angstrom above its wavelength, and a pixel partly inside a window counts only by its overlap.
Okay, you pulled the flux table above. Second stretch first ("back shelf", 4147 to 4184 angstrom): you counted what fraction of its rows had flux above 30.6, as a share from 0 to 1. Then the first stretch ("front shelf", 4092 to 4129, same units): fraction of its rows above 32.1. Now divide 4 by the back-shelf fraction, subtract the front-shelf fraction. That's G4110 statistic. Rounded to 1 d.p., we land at 4.3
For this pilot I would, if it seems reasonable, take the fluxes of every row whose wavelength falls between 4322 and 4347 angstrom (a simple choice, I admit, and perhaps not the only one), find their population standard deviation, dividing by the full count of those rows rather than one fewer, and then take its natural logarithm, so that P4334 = 1.5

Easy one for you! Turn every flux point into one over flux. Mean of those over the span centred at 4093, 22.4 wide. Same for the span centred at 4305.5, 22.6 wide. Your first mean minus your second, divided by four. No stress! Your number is -0.0011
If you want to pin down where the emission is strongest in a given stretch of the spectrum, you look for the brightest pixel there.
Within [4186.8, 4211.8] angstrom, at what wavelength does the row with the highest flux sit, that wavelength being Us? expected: 4208.0 angstrom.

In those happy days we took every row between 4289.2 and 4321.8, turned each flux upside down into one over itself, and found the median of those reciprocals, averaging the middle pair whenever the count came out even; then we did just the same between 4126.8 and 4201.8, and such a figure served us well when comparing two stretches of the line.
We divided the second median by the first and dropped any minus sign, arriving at 0.84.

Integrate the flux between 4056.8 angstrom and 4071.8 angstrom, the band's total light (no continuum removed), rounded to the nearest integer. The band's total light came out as 449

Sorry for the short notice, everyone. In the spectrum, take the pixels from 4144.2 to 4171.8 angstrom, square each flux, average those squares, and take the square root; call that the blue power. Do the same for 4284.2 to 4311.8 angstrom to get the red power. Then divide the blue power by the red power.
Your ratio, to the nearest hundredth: 1.21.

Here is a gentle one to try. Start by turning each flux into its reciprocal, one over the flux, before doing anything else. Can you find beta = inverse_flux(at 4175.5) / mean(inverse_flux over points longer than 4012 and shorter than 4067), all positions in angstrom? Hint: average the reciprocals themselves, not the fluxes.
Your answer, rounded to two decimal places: 1.03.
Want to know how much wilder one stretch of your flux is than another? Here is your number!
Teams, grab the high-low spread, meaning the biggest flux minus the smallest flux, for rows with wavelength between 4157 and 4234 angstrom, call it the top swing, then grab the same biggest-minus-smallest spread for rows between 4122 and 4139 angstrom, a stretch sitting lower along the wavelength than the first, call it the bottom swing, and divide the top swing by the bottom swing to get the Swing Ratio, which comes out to 2.1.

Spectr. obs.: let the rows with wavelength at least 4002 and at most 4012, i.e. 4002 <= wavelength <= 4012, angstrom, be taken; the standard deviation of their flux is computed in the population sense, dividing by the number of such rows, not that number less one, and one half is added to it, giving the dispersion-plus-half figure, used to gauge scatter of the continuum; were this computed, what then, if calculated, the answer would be 2.1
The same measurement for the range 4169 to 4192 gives 1.6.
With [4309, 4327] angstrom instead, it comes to 3.8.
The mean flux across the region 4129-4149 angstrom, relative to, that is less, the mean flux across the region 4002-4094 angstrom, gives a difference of 1.0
